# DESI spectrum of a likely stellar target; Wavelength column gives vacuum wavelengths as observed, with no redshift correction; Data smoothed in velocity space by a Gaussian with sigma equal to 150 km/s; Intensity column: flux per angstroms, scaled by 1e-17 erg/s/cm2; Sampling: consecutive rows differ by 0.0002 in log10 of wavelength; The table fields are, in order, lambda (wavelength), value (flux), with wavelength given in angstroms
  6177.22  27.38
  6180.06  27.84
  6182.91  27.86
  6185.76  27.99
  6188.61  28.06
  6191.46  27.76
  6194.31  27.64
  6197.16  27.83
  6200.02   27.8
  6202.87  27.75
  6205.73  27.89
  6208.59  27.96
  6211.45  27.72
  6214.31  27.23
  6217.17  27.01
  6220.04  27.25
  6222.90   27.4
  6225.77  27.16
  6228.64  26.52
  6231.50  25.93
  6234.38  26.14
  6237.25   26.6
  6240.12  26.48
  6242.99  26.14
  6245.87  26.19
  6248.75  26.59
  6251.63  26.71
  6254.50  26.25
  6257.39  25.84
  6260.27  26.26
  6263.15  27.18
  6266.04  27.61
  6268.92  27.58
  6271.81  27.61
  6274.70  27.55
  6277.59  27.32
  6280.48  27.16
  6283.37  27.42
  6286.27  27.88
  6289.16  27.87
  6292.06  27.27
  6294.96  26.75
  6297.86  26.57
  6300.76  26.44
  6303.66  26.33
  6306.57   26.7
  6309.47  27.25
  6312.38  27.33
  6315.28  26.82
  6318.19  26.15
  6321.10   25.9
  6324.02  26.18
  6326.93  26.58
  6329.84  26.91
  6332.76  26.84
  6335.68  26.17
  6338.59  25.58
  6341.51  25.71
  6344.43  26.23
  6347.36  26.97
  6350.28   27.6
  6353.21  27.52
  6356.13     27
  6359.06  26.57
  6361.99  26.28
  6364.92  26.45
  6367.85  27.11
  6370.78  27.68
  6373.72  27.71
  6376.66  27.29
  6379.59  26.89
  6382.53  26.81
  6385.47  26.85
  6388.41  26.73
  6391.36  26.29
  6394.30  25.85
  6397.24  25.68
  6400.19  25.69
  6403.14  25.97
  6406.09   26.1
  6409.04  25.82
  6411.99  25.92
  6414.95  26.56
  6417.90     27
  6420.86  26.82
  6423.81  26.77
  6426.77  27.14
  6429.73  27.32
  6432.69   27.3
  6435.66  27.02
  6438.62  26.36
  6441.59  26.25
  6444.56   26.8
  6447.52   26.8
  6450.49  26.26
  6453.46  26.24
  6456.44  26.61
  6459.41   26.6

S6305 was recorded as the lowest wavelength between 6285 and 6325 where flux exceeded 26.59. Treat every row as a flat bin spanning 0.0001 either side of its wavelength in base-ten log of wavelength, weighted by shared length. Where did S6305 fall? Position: 6286.27 angstroms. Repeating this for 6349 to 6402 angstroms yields 6350.28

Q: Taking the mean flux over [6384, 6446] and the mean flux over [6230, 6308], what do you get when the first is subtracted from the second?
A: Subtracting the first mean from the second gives 0.34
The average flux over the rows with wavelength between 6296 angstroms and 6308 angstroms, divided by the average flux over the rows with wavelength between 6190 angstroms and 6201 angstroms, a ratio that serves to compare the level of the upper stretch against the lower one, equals 0.955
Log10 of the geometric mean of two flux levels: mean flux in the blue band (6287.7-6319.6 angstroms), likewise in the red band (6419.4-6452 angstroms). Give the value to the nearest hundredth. 1.43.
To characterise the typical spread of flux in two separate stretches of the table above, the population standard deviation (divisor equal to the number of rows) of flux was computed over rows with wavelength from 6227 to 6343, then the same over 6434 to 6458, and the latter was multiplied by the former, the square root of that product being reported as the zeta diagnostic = 0.42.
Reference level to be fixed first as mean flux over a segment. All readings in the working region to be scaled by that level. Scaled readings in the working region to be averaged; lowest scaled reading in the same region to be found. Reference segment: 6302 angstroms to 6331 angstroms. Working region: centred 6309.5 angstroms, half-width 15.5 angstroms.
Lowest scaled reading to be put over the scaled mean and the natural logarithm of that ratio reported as -0.0261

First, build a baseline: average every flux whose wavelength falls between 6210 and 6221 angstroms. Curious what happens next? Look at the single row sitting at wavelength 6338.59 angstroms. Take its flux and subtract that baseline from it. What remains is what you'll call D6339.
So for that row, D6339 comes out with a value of -1.7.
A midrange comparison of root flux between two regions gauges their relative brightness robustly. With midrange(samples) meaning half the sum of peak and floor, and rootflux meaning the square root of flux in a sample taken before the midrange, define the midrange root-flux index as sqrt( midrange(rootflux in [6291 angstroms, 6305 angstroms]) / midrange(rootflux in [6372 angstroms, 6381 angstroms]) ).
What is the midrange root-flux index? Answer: 1.00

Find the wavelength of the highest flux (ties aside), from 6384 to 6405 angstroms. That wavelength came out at 6385.47 angstroms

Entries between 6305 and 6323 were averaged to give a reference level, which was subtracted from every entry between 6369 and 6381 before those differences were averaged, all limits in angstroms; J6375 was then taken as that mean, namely 0.7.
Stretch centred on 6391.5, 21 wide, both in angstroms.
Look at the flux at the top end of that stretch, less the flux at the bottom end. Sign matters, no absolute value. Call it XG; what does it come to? -1.1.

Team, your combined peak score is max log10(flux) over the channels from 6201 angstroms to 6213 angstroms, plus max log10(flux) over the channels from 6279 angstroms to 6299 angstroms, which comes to 2.89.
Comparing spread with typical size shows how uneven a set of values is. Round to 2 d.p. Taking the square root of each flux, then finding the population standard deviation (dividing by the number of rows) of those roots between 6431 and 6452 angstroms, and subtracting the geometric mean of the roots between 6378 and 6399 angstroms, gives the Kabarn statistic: -5.11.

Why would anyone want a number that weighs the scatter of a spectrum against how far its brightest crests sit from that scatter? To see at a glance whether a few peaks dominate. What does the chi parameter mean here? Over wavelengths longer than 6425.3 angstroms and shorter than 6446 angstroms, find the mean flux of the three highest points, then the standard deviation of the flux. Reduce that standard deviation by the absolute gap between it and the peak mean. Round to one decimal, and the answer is -26.4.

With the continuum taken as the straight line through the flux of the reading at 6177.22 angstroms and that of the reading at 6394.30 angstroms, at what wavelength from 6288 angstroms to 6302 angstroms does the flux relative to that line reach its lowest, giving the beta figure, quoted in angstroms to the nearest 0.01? 6300.76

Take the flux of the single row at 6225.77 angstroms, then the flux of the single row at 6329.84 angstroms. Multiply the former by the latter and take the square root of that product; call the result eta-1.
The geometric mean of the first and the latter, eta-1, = 27.0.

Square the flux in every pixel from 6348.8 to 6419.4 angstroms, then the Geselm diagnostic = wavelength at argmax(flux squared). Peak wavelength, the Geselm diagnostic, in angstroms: 6373.72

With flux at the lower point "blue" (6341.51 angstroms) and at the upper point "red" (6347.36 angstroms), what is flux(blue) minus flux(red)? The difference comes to -1.3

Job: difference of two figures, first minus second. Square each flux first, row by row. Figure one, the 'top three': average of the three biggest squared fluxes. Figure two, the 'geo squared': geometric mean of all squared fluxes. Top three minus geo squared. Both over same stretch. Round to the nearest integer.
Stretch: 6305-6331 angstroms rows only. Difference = 28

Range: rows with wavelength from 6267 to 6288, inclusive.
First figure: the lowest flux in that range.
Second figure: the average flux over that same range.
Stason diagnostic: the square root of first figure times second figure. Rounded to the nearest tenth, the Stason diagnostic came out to 27.3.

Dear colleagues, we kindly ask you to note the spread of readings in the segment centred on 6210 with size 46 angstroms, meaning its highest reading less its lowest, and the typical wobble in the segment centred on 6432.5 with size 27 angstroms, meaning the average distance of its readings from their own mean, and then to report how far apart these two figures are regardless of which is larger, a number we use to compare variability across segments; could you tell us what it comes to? 1.8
